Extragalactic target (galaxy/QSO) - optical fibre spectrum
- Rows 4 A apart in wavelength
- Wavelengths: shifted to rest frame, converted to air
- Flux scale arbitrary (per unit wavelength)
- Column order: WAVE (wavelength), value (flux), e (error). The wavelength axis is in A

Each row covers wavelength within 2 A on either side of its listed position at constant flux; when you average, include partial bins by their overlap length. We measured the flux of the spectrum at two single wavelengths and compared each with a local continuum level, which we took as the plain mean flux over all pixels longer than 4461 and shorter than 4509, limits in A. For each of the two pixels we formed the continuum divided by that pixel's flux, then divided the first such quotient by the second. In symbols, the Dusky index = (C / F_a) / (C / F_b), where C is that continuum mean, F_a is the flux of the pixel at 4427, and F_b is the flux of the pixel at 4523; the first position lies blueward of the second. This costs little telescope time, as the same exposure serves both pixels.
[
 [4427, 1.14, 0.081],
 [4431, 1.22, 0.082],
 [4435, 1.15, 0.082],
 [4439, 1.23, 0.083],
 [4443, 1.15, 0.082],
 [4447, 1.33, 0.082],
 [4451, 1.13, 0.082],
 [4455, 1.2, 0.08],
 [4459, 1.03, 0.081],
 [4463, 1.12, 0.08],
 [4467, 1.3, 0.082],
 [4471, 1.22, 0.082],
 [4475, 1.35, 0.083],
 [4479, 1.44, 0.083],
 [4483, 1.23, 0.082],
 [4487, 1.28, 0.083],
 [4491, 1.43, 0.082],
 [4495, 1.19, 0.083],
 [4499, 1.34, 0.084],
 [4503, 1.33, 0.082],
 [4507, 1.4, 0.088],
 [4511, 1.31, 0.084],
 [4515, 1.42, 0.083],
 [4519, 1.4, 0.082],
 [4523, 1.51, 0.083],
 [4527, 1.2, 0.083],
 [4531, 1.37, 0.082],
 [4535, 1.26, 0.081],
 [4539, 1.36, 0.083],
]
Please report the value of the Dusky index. 1.32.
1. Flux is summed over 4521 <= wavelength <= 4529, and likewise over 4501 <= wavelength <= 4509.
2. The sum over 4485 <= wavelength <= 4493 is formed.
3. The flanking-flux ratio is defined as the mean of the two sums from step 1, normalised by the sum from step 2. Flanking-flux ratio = 1.00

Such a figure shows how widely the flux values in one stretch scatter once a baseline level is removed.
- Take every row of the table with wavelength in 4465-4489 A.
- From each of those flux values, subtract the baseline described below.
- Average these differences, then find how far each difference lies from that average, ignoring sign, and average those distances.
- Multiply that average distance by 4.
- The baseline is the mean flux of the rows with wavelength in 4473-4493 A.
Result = 0.244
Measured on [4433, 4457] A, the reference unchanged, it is 0.220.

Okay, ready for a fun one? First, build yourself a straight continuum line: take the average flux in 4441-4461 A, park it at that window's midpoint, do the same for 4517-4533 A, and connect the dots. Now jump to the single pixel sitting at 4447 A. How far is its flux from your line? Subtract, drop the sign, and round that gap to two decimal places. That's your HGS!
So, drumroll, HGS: 0.17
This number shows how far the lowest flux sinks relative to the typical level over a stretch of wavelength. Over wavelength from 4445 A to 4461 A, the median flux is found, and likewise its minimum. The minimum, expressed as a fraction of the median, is 0.88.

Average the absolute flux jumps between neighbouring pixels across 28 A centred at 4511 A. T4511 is 0.07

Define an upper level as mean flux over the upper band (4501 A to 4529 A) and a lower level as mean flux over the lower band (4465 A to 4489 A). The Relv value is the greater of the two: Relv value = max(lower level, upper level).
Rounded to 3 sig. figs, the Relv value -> 1.37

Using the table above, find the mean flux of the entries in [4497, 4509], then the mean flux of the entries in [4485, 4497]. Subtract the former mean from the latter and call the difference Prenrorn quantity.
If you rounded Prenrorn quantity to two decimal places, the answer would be -0.06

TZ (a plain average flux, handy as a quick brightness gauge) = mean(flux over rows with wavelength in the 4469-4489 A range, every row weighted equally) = 1.30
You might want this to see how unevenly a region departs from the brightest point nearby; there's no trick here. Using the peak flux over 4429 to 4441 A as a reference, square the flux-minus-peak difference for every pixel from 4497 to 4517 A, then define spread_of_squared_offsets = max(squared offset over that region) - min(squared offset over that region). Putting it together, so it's 0.030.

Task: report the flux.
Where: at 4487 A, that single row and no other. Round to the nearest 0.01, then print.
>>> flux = 1.28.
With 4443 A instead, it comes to 1.15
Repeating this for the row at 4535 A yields 1.26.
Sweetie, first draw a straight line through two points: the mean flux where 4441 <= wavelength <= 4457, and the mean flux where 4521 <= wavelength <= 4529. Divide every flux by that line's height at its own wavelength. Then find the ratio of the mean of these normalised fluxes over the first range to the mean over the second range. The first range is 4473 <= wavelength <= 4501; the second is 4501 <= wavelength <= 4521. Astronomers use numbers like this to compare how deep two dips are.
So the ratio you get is 1.00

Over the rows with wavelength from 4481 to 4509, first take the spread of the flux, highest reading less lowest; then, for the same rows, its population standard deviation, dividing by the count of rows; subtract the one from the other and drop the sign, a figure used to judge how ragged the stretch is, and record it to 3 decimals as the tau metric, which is 0.159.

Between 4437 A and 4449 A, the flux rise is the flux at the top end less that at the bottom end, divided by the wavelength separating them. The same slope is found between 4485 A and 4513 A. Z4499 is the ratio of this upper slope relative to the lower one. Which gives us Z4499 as 0.10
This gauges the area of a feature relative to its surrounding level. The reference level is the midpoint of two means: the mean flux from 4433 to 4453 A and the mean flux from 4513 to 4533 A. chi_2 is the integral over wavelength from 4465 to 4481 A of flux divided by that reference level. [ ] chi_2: 16.5 A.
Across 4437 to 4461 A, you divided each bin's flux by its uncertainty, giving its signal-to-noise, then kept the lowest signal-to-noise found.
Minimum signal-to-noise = 12.7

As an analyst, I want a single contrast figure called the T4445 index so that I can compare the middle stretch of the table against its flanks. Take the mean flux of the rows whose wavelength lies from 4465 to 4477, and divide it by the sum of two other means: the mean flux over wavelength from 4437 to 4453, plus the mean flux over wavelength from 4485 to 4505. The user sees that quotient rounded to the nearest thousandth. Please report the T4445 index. 0.511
